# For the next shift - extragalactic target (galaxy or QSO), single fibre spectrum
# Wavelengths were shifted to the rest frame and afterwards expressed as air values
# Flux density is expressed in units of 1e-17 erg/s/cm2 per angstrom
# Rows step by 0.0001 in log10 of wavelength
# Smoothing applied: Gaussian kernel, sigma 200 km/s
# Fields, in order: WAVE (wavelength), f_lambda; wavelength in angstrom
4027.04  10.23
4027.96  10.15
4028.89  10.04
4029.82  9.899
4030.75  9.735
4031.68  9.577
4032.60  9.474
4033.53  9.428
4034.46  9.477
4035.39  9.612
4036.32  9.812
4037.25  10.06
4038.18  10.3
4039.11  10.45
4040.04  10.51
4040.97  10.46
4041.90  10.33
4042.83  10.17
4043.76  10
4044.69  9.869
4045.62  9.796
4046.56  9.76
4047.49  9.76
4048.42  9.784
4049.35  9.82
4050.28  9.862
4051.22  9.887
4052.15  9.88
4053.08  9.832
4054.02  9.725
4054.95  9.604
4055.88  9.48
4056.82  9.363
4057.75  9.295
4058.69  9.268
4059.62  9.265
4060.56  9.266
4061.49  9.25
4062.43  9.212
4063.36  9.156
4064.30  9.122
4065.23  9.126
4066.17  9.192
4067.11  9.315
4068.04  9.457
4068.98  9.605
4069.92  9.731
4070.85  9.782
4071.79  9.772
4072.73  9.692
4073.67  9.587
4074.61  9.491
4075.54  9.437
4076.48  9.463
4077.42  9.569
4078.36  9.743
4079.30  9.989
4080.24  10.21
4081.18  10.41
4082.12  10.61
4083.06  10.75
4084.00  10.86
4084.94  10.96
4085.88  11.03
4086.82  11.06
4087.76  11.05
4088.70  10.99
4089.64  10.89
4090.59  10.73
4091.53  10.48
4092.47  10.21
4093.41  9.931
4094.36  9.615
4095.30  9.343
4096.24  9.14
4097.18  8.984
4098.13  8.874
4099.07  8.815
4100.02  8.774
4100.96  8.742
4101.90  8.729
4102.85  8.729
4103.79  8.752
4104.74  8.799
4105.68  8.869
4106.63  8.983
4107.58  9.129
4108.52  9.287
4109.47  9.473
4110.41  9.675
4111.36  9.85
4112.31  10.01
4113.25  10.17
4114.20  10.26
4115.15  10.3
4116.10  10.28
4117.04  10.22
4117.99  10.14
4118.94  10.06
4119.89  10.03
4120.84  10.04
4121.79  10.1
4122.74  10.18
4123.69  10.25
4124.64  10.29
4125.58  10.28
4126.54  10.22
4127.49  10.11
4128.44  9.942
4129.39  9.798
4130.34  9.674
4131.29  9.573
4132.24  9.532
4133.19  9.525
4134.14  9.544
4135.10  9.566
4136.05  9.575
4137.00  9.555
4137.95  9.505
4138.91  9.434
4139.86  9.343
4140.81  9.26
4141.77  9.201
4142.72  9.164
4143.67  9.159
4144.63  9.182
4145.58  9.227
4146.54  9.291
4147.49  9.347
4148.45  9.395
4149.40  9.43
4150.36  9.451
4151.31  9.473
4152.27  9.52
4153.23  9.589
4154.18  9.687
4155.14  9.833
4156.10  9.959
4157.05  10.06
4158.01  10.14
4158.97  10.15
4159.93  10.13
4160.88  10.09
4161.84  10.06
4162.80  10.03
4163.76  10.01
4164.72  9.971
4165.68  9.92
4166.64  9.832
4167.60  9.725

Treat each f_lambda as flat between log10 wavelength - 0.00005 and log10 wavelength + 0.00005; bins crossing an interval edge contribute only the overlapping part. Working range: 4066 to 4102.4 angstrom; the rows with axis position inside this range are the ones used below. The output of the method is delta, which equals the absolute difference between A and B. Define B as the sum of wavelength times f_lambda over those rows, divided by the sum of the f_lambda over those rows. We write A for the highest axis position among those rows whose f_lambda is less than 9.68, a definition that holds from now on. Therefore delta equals 18.0 angstrom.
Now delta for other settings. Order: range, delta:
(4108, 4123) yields 5.3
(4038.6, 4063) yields 11.9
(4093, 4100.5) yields 3.4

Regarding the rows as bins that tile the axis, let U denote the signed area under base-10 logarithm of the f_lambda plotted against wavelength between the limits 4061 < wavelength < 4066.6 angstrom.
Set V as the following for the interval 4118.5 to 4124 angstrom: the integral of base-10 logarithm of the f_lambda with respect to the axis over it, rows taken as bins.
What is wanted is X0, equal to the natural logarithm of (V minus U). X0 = -2.08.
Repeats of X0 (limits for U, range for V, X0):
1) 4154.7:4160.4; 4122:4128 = -1.06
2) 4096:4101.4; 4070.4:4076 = -0.95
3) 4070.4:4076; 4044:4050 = -0.81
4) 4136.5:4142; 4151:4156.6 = -1.76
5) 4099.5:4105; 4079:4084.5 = -0.84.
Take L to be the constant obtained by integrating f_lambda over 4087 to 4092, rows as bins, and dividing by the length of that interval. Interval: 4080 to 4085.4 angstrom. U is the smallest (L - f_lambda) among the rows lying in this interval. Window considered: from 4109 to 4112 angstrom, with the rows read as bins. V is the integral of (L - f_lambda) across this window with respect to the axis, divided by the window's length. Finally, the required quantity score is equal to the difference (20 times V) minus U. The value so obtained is 23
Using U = -0.12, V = 1.2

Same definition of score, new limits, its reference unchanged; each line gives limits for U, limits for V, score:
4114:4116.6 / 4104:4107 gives 39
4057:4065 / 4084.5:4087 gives -5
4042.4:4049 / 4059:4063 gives 31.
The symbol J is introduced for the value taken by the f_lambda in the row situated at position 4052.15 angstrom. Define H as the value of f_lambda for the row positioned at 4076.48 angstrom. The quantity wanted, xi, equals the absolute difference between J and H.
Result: 0.42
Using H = 9.463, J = 9.88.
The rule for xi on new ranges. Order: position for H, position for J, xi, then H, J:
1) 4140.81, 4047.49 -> 0.50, 9.26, 9.76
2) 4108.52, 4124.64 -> 1.00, 9.287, 10.29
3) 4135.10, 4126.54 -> 0.65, 9.566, 10.22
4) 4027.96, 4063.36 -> 0.99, 10.15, 9.156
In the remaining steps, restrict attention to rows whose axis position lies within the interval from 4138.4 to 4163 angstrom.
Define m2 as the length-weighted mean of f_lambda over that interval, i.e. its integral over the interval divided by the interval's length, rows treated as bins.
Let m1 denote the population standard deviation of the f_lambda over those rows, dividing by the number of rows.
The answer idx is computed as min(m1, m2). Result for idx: 0.35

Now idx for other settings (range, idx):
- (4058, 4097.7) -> 0.66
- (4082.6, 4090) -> 0.10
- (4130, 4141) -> 0.11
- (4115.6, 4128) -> 0.09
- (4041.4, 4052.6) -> 0.17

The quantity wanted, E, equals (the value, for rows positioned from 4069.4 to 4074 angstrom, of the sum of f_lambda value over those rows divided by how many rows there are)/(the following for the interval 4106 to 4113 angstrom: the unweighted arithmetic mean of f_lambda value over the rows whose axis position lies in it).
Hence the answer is 1.02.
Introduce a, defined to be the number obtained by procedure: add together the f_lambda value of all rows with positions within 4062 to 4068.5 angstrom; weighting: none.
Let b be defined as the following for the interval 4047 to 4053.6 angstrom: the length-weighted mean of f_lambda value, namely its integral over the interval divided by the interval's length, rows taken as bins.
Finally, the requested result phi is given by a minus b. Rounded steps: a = 65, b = 9.8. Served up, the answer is 55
